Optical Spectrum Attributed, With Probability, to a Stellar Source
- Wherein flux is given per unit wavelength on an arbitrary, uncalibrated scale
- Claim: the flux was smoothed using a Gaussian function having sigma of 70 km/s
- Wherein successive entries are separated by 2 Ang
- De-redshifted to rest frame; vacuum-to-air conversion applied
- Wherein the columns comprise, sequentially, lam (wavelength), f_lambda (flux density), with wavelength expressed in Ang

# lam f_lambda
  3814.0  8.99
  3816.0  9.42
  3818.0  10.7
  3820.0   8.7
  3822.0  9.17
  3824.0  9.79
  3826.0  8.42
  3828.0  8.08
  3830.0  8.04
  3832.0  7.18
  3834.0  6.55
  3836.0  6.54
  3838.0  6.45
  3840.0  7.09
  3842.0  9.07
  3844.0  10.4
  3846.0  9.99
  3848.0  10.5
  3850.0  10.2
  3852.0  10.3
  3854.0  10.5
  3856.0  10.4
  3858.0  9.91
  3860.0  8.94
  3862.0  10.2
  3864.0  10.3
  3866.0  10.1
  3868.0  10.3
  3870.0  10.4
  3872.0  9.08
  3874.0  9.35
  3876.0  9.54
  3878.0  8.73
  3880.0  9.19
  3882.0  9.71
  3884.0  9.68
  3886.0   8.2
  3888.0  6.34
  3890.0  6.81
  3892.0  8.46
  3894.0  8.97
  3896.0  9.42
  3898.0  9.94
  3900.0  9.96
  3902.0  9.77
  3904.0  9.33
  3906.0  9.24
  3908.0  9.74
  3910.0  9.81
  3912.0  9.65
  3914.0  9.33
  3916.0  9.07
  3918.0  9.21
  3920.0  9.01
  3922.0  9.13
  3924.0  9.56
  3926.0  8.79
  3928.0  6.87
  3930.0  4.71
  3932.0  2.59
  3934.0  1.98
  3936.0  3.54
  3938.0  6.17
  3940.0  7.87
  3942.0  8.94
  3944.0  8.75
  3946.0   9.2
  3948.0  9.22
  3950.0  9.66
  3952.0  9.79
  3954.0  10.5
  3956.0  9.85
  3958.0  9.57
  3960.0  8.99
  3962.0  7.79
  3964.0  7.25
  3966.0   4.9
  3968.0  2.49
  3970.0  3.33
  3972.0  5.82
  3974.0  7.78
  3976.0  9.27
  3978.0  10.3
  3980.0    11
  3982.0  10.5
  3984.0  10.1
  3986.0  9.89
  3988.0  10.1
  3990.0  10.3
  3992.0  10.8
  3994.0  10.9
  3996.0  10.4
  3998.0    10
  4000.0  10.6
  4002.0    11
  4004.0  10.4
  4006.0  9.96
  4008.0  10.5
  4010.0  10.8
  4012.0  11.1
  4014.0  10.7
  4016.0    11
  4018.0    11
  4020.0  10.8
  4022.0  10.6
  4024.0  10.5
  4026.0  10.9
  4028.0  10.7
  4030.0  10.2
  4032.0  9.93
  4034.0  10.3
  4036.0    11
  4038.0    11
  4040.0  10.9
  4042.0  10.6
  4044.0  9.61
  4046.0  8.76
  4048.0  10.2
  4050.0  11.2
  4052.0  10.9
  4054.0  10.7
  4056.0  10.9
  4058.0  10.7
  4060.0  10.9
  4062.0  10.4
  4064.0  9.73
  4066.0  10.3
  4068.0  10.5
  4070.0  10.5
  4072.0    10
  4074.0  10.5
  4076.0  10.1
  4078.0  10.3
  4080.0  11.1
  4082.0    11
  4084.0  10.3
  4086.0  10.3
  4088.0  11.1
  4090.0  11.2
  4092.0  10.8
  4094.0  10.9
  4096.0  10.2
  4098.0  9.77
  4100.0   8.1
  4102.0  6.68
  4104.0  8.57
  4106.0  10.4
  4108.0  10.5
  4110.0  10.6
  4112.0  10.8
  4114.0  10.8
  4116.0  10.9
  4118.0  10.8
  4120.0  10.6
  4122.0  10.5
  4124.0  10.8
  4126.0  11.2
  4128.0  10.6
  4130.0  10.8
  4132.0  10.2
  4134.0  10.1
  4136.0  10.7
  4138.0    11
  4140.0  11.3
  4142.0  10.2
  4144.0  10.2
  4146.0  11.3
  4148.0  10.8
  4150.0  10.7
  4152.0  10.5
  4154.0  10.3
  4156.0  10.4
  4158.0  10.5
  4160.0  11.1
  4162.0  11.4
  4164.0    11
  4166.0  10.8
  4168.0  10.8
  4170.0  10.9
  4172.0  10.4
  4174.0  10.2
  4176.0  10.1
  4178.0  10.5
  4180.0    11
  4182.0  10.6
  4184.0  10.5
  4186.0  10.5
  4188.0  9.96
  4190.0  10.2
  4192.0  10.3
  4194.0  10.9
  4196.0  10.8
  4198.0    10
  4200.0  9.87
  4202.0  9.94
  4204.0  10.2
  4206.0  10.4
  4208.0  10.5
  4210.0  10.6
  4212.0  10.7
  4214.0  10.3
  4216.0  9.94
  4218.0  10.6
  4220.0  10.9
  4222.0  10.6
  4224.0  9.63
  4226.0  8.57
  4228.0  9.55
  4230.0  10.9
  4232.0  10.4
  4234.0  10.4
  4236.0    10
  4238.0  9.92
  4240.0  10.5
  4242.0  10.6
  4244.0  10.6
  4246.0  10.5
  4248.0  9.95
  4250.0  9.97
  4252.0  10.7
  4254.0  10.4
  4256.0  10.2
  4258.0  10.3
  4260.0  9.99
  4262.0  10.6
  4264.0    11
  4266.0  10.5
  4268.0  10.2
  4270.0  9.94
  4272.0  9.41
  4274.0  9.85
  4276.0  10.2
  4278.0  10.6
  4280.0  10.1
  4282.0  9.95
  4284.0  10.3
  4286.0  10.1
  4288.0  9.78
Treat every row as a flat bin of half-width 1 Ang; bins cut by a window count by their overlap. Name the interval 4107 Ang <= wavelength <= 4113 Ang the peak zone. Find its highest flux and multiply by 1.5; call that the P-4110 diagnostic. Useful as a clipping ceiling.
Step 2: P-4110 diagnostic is 16.2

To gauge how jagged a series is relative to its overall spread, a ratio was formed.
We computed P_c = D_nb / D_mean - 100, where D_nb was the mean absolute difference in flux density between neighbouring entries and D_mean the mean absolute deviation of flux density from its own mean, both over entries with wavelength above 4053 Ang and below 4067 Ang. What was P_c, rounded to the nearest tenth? -98.8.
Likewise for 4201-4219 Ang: -98.8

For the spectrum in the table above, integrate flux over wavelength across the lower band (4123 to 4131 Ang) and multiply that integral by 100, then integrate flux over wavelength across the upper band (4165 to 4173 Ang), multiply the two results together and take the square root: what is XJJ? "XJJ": 863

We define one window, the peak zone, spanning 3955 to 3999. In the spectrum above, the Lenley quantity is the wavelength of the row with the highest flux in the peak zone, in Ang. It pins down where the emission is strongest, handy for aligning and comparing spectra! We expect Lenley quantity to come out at 3980.0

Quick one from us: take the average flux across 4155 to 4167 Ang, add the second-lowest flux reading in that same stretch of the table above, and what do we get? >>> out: 21.4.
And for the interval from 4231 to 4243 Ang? 20.3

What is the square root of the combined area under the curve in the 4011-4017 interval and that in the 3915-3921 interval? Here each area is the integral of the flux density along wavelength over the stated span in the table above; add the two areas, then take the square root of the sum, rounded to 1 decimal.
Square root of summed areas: 11.0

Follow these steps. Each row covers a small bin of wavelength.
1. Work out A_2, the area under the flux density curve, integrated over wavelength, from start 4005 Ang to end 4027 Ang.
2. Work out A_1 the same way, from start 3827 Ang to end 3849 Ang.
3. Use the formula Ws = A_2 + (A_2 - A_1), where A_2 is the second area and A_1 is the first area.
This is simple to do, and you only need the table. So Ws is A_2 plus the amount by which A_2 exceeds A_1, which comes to 292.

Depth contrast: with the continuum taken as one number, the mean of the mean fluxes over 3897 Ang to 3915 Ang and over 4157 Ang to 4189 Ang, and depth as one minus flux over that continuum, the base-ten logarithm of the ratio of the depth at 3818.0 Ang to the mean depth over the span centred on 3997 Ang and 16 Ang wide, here 0.14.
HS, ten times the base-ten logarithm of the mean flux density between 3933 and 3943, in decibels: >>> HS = 7.6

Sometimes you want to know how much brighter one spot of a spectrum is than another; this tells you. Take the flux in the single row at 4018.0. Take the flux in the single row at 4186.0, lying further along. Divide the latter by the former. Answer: 1.0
